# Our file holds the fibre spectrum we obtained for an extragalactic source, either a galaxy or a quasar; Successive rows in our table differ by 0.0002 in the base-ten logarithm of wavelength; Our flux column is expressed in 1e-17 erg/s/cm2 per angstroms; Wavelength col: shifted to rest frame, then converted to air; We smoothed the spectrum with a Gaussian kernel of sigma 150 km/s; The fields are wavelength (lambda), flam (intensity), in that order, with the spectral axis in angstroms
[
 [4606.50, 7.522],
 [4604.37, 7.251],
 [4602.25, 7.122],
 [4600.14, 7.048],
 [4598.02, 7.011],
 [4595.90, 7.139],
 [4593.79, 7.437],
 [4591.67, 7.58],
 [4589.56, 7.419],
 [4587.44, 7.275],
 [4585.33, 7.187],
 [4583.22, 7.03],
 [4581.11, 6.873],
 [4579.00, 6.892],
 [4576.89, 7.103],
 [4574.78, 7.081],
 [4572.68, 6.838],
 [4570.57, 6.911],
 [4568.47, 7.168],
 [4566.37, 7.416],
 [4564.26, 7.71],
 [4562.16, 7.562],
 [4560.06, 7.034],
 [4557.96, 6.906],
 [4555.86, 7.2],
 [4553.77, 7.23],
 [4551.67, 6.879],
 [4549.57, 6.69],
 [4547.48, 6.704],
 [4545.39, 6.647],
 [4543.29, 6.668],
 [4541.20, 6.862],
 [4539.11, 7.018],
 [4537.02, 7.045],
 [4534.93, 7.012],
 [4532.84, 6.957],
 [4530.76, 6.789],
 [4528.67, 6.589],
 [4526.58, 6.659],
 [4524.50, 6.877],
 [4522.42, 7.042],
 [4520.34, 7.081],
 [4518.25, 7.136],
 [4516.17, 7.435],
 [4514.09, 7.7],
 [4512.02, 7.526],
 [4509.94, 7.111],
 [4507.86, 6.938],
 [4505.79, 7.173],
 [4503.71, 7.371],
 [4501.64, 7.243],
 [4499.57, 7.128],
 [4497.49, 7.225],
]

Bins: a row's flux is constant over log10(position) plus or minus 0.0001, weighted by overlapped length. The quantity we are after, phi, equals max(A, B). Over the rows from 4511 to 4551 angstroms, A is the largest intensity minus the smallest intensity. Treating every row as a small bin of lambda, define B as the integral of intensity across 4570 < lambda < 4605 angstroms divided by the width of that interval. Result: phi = 7.1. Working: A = 1.11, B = 7.1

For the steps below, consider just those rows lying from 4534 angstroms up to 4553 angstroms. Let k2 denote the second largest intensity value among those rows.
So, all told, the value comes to 7.018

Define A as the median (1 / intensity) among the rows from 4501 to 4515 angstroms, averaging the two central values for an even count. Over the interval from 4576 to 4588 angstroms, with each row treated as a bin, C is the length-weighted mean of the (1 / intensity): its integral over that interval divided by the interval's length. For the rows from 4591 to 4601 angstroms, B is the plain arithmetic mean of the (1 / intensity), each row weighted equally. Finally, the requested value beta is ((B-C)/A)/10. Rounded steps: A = 0.138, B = 0.138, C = 0.142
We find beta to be -0.0027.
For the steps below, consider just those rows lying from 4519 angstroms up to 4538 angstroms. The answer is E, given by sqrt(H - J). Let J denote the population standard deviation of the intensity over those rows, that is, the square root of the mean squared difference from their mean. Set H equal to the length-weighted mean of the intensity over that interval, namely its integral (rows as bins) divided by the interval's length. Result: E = 2.59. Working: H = 6.90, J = 0.17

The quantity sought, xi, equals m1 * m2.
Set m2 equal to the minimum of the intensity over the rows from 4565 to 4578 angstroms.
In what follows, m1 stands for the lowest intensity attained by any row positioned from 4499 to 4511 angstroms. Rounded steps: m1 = 6.938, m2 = 6.838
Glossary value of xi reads 47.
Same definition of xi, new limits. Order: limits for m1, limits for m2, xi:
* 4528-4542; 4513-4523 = 46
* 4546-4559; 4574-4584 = 46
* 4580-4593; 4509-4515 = 49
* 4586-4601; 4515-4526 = 48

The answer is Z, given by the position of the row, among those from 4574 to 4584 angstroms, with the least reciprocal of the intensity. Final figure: 4576.89 angstroms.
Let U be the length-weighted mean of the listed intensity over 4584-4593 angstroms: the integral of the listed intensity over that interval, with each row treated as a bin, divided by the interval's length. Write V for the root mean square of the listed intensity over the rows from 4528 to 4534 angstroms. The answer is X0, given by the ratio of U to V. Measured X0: 1.08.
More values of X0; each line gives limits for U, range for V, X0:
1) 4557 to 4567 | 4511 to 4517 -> 0.97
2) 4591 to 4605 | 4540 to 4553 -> 1.07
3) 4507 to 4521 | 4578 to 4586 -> 1.04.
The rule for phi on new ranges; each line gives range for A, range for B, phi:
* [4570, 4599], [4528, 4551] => 6.8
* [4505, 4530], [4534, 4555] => 6.9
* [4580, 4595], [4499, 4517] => 7.3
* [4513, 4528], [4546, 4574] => 7.1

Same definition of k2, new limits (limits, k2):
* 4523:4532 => 6.789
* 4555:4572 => 7.562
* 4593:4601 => 7.139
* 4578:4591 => 7.275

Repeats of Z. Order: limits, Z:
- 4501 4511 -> 4503.71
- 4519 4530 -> 4520.34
